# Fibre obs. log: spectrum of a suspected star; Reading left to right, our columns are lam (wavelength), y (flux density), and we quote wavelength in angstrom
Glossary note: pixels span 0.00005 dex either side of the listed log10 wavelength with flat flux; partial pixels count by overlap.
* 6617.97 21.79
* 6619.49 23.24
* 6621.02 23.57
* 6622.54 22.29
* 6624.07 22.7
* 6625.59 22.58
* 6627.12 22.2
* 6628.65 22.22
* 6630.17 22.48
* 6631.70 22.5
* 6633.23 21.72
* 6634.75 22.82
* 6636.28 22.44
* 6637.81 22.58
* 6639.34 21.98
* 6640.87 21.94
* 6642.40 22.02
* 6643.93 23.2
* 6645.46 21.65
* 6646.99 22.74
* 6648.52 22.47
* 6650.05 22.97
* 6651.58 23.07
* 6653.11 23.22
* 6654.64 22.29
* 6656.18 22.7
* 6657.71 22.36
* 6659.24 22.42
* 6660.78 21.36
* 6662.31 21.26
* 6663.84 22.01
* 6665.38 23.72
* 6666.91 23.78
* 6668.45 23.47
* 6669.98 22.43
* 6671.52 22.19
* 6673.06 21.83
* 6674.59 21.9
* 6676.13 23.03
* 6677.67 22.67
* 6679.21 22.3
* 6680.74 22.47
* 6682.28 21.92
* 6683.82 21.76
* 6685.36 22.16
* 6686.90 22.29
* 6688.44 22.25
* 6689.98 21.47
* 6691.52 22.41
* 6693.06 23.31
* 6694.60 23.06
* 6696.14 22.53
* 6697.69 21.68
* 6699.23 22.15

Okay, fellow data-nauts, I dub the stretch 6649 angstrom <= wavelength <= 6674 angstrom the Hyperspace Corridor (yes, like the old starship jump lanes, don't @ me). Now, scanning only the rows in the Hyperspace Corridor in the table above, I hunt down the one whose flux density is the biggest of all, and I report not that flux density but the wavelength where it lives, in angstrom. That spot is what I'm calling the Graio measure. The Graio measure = 6666.91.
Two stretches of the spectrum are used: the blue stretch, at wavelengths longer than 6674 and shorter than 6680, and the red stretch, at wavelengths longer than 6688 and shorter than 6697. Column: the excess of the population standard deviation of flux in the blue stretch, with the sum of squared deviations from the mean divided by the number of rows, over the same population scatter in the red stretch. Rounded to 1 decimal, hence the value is -0.2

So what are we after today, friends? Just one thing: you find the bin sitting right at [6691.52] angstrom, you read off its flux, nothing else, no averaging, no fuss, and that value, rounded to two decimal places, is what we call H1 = 22.41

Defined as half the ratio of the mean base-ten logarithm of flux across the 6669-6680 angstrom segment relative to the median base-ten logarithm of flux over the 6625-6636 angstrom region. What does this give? 0.499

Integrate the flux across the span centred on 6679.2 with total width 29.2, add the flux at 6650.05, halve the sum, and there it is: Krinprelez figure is 340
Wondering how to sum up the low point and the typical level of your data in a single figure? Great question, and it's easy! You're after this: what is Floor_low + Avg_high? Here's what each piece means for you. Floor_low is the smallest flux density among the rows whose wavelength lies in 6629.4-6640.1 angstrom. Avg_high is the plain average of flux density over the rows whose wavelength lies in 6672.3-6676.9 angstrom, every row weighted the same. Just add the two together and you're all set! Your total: 44.0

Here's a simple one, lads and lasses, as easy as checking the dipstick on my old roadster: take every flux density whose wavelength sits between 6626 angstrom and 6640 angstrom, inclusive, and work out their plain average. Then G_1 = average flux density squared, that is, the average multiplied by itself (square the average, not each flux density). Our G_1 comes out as 498.5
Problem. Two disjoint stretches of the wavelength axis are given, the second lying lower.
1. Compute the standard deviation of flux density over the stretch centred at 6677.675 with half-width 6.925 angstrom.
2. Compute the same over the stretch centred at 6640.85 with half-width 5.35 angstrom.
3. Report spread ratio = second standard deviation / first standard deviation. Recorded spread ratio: 1.2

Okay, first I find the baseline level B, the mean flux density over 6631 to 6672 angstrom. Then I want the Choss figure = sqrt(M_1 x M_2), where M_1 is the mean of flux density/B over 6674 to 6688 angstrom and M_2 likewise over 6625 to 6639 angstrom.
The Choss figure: 0.99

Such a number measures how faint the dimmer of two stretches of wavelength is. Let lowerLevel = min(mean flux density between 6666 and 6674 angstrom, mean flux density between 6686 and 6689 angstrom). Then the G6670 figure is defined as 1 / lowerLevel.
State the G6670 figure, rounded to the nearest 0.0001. 0.0449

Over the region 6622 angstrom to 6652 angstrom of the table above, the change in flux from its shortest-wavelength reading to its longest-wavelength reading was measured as 0.8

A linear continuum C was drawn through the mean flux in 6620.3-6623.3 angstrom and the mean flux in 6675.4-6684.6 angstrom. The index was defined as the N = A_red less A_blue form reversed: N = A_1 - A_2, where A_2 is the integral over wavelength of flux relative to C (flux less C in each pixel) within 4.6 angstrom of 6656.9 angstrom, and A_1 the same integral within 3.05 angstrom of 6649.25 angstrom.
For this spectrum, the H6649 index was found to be 3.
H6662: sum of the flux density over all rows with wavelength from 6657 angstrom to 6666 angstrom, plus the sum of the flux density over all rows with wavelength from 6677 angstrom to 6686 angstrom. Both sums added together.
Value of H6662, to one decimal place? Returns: 266.4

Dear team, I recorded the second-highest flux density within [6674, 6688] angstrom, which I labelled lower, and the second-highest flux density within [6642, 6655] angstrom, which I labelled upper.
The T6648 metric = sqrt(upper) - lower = -17.85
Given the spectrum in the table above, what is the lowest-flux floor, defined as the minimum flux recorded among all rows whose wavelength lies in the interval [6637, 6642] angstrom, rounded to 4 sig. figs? 21.94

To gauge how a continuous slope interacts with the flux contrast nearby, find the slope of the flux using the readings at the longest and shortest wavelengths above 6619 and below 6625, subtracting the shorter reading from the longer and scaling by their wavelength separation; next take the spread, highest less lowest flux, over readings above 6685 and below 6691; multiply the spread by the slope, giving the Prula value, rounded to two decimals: -0.10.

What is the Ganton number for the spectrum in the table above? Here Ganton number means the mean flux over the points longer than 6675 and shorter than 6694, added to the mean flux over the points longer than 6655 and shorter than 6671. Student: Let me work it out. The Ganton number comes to 44.9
